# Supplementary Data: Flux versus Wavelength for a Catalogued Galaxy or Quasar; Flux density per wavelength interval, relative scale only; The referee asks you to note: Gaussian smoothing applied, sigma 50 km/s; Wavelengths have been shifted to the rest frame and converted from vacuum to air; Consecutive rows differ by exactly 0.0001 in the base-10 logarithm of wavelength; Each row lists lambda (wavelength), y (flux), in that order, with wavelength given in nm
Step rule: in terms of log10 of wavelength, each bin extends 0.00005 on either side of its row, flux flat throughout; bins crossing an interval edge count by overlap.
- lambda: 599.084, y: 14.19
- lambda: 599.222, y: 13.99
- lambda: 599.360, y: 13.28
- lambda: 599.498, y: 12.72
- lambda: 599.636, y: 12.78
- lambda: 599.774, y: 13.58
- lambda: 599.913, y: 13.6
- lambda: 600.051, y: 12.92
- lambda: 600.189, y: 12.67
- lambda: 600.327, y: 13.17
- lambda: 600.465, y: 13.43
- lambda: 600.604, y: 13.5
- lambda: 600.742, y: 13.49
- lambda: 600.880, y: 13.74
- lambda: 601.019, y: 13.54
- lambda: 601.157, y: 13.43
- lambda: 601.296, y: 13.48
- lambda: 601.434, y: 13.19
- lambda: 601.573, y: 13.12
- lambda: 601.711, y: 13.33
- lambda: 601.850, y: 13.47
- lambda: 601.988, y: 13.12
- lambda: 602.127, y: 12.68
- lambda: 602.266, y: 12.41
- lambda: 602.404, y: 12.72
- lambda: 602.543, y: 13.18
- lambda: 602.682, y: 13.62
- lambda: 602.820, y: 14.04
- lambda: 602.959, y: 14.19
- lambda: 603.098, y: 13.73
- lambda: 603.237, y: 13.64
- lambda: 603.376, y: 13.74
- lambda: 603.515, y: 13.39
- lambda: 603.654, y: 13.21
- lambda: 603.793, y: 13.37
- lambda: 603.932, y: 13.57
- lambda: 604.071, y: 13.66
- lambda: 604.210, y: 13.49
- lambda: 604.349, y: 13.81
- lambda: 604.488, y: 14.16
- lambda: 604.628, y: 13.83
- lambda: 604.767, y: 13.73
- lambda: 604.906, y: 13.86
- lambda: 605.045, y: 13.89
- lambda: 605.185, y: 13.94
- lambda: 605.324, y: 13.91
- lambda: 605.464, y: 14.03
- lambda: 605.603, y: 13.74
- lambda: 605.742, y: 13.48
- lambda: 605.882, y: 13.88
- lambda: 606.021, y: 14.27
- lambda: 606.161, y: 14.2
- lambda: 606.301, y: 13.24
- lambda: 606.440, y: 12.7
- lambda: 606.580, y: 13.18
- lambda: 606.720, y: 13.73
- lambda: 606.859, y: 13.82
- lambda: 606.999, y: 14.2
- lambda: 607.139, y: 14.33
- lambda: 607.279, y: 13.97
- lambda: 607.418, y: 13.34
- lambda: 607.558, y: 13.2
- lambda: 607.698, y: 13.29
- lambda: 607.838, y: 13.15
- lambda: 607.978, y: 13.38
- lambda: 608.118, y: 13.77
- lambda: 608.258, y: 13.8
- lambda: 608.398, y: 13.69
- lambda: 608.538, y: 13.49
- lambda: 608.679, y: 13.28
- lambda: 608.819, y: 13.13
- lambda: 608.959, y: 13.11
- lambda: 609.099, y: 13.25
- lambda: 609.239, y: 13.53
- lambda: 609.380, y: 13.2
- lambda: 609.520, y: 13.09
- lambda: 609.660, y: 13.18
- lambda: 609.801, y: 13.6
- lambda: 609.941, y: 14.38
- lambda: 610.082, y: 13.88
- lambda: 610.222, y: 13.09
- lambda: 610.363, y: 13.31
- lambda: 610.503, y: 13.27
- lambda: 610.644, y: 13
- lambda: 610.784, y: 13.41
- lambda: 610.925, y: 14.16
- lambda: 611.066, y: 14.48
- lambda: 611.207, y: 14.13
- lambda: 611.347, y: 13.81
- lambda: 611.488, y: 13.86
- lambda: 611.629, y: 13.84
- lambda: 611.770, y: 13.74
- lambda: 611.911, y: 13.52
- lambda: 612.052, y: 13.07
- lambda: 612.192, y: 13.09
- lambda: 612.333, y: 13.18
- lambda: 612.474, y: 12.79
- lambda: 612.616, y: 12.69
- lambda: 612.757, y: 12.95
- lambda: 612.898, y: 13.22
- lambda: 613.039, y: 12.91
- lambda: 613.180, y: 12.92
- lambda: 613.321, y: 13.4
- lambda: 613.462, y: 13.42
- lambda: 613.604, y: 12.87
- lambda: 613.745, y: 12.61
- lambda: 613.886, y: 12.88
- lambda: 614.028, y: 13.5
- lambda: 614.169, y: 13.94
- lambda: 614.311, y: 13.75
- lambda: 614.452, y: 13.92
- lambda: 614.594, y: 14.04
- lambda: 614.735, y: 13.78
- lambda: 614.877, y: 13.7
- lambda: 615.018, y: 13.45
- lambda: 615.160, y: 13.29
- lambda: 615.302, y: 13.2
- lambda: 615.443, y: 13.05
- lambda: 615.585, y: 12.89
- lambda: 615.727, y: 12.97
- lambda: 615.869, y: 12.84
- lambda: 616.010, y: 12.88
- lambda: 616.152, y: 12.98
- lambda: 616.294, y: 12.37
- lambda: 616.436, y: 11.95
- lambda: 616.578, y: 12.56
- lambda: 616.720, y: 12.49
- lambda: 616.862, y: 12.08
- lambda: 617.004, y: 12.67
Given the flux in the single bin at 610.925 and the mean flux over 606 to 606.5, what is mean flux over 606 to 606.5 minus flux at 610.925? -0.6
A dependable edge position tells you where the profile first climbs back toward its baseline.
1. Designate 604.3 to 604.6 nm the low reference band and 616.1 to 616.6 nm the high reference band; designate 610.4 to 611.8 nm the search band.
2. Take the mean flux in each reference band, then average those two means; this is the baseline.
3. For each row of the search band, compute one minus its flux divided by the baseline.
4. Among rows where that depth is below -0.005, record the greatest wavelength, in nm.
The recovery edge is 611.770 nm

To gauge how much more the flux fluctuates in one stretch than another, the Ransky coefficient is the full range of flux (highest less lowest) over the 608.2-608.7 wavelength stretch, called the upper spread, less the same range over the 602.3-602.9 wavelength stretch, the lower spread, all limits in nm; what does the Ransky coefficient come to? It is -0.8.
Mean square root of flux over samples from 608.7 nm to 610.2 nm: 3.66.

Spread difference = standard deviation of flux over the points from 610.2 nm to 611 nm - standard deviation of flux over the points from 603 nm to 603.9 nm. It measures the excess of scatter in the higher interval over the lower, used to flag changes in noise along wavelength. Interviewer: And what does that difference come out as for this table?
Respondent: 0.2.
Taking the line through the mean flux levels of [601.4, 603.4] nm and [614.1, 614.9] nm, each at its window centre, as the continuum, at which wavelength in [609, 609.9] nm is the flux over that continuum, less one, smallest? 609.520 nm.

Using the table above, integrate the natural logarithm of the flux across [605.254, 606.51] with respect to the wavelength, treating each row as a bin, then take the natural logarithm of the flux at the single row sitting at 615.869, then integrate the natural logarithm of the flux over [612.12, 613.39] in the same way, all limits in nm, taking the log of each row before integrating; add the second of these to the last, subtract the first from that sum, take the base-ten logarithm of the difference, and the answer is 0.402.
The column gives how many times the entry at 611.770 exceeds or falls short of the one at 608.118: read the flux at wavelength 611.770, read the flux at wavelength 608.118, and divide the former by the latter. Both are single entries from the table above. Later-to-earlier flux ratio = 1.00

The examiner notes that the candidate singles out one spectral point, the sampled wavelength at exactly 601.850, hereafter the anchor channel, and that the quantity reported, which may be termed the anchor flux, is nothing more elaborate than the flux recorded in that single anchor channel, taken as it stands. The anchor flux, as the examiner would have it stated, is 13.47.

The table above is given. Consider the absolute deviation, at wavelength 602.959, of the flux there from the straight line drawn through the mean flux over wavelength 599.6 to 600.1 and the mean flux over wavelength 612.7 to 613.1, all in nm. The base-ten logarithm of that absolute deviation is 0.0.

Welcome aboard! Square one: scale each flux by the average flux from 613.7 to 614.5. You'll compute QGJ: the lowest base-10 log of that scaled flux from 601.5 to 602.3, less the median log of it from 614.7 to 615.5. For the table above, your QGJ -0.0324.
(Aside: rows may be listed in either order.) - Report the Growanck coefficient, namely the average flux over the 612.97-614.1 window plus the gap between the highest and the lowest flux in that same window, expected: 14.0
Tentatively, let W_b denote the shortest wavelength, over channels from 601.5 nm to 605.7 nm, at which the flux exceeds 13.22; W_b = 601.711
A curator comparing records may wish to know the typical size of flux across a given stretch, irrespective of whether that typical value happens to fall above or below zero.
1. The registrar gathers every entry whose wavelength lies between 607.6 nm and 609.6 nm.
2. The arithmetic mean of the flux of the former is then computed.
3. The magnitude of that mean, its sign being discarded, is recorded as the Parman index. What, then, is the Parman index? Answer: 13.4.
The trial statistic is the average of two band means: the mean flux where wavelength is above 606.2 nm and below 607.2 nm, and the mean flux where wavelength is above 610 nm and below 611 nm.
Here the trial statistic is 13.5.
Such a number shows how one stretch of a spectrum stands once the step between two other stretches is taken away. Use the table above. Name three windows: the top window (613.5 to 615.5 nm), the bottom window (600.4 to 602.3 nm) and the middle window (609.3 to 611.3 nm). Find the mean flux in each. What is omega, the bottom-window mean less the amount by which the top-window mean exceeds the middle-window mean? 13.4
